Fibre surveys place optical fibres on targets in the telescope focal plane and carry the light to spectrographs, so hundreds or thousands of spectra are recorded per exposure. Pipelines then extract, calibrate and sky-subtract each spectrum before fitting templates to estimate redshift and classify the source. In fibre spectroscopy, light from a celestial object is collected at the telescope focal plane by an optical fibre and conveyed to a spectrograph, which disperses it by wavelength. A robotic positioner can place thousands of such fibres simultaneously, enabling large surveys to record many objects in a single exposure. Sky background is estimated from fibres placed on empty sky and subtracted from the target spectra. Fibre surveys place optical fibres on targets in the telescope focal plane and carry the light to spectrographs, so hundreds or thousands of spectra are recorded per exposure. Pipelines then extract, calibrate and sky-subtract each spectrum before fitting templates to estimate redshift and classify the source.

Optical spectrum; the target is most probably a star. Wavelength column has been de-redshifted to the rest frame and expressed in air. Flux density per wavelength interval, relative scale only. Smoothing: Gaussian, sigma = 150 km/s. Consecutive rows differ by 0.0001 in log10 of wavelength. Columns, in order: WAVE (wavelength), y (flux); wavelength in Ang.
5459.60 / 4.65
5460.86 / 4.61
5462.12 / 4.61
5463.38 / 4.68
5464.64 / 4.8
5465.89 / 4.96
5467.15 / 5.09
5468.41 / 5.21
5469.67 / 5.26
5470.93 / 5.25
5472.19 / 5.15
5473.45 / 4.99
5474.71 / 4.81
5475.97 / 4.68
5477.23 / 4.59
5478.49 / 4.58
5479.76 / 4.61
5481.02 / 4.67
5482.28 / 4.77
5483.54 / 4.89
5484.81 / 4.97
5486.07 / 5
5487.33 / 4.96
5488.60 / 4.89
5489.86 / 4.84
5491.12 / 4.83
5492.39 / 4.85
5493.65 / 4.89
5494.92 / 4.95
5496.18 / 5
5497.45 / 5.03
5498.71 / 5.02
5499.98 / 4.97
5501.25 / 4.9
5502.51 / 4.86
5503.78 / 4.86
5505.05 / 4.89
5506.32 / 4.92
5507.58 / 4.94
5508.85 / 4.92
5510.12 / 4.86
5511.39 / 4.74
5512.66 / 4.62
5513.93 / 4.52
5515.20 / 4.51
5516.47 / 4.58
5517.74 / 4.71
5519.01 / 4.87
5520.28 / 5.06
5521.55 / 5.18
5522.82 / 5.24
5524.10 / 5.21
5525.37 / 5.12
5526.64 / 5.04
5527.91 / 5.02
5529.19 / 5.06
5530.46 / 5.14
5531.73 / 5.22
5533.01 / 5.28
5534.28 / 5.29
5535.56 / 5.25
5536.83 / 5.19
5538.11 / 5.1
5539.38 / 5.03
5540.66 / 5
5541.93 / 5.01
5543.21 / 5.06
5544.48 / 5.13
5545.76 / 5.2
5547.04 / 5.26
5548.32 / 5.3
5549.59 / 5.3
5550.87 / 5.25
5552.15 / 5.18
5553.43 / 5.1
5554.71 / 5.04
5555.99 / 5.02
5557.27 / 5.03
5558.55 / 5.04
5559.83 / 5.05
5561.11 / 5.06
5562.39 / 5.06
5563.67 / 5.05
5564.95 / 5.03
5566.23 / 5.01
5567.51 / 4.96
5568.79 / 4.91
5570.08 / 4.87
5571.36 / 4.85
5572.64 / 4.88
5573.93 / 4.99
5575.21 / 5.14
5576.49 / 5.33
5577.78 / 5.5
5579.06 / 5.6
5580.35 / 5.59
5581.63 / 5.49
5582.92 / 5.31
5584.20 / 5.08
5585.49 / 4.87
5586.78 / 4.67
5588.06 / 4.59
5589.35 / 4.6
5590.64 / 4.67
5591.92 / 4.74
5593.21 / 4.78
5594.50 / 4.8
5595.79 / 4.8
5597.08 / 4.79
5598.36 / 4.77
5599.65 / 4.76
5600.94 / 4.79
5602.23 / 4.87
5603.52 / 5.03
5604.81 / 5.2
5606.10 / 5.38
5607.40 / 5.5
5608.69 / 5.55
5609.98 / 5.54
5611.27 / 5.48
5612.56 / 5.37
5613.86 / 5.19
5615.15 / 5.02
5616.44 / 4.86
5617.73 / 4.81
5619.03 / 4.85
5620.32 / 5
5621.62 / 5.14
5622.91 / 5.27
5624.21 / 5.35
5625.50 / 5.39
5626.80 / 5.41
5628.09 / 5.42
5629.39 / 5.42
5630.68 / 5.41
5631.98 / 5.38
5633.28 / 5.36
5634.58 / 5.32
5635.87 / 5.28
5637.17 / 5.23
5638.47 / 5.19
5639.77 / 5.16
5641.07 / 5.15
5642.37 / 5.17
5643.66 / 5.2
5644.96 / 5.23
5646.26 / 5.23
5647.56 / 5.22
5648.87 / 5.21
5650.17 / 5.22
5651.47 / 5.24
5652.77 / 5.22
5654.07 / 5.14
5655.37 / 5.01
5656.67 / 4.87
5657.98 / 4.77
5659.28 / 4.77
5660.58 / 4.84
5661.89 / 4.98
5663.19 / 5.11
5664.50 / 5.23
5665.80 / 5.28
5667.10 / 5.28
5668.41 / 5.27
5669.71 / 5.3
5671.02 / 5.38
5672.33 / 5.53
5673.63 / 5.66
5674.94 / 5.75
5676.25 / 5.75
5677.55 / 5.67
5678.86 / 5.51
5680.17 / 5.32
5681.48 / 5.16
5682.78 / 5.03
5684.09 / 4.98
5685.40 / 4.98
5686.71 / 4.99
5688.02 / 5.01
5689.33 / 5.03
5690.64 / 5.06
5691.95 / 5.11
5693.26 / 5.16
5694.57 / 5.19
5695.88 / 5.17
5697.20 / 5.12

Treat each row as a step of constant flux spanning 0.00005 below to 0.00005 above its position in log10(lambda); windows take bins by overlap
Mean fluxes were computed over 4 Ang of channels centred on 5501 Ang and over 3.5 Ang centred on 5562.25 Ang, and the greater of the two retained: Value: 5.06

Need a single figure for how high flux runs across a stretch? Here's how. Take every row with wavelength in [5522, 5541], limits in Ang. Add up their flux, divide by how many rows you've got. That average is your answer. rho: 5.15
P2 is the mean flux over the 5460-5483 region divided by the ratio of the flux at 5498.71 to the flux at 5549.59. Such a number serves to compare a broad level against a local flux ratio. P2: 5.12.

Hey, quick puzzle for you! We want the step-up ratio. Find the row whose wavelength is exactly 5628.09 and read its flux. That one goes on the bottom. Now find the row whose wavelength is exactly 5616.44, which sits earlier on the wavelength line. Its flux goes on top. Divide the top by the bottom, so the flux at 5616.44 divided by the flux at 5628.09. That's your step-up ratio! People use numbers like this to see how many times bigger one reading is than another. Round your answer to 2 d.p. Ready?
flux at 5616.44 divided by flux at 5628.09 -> 0.90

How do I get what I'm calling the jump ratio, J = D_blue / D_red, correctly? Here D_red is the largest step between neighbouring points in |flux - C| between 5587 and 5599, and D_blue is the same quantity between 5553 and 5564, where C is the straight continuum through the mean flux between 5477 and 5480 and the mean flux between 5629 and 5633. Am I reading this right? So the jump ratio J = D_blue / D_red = 1.1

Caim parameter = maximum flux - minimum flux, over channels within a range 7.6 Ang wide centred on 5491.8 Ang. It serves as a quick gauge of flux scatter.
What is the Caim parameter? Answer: 0.12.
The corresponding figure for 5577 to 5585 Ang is 0.52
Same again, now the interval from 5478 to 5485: 0.39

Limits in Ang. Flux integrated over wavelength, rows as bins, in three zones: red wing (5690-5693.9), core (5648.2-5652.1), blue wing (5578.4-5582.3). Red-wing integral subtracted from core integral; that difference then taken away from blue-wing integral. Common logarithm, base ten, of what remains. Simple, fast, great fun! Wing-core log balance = 1.33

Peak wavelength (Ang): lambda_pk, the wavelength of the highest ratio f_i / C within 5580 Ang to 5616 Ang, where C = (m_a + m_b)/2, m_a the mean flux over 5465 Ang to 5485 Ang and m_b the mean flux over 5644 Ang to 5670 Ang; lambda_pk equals 5580.35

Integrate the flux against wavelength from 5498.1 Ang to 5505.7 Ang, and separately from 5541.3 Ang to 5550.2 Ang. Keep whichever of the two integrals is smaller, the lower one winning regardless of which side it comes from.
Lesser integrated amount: 37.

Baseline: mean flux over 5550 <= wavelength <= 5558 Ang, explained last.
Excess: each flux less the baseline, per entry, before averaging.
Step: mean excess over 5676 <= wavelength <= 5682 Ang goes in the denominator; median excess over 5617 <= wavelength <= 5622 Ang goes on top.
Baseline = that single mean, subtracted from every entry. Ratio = -0.5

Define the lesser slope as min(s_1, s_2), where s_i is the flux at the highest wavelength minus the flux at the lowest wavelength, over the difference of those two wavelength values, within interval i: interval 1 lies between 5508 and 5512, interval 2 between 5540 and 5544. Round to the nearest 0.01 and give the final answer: -0.07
